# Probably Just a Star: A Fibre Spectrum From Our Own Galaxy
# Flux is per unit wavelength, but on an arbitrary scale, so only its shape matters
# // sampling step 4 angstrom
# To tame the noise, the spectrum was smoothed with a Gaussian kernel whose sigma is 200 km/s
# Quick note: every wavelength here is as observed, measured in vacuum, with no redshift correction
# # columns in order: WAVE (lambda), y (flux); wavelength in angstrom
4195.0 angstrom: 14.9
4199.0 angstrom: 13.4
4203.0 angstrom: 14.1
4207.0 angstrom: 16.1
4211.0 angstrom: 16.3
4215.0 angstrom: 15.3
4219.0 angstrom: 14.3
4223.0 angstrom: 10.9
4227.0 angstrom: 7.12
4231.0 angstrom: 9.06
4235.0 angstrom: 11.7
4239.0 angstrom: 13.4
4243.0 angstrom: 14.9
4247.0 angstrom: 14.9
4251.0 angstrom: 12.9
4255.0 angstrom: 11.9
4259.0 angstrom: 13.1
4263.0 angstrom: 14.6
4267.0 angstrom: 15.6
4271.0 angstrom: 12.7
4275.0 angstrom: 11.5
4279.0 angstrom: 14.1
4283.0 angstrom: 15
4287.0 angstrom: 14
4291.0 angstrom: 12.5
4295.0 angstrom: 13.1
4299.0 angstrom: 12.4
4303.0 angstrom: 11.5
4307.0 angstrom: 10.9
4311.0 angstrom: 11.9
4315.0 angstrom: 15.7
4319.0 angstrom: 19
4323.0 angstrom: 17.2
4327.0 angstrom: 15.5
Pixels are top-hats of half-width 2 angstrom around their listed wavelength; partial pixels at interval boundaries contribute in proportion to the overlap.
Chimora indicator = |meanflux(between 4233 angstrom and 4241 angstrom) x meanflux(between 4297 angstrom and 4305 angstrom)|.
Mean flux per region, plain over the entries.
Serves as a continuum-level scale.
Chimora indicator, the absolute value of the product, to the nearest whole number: 150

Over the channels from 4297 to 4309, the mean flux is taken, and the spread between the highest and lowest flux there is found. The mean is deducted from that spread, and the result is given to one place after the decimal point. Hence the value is -10.1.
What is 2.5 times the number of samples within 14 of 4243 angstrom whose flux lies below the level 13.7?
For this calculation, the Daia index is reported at 12.5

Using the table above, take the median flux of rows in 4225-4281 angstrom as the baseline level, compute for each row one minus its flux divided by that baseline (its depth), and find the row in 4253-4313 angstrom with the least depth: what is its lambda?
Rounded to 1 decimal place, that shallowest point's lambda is 4267.0 angstrom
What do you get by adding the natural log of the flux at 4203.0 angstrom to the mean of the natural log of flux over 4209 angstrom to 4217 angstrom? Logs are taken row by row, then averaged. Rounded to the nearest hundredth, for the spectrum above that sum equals 5.41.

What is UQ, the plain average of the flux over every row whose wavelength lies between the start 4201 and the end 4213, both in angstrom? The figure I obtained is 15.50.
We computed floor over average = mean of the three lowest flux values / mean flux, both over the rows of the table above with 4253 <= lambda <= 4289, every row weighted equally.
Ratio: 0.88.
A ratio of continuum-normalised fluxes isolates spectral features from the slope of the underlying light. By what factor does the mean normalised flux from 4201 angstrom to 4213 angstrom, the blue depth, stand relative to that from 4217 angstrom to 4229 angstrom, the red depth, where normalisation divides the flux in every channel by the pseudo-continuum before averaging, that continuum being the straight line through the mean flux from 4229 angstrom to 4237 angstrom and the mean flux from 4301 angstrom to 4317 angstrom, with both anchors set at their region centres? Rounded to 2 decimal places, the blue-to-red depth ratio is 1.50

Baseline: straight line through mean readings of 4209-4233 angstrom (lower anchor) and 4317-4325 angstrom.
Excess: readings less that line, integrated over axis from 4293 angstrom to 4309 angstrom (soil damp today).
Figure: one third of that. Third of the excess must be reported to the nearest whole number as -26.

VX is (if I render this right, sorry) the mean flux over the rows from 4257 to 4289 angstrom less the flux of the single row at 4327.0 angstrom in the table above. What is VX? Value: -2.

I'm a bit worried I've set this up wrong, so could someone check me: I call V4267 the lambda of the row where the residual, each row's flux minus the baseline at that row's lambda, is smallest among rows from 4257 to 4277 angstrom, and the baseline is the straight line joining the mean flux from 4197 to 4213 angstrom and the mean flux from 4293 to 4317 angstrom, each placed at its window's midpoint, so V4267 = 4275.0 angstrom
